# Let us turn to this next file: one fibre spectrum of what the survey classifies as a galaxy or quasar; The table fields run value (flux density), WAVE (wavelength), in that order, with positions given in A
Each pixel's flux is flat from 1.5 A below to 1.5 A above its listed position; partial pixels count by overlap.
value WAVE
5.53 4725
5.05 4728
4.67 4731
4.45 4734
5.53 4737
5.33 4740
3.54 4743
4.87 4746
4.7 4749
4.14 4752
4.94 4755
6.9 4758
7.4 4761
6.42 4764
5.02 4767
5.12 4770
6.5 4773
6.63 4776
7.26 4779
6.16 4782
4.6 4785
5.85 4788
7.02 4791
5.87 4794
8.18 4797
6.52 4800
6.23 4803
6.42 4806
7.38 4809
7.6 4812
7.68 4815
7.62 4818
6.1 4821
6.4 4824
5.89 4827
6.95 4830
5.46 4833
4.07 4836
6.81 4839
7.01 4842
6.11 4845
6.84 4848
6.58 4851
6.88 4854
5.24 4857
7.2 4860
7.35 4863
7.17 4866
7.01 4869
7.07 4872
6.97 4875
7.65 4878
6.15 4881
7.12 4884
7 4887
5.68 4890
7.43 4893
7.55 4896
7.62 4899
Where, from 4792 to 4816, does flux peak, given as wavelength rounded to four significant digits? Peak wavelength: 4797 A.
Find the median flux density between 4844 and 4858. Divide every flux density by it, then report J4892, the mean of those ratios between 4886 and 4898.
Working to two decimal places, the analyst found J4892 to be 1.05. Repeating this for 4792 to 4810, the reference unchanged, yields 1.03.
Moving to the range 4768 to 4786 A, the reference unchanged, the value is 0.92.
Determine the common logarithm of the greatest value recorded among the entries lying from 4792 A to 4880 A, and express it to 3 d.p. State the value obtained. 0.913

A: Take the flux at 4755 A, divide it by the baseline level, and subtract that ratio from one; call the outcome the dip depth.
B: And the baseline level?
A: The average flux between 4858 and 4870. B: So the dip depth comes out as 0.31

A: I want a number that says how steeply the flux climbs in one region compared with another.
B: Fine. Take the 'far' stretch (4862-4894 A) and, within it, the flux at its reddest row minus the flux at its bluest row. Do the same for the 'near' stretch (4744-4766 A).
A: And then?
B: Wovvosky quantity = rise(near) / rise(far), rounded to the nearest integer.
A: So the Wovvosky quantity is 19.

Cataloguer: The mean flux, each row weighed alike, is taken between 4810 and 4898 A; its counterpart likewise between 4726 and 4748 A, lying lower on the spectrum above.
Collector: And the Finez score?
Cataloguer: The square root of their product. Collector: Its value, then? 5.7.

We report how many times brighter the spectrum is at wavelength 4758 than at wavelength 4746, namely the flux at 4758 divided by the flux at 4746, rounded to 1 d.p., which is 1.4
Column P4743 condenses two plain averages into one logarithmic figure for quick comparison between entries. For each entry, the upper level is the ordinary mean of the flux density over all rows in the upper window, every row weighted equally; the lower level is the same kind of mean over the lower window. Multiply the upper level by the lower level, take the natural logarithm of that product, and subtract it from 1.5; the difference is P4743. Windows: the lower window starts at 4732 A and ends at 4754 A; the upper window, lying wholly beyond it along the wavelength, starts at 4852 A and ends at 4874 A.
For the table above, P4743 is -1.96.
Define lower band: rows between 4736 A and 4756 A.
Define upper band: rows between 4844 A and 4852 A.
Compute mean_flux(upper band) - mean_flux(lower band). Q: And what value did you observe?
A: 1.8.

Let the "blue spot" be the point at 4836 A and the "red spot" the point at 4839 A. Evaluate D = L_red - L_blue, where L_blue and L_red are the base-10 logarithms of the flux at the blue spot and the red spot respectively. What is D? 0.22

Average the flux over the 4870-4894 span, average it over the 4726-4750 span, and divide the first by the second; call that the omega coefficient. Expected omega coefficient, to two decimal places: 1.44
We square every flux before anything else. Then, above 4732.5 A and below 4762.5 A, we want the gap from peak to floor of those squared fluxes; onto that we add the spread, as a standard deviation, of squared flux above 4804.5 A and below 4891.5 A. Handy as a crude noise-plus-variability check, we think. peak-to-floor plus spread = 52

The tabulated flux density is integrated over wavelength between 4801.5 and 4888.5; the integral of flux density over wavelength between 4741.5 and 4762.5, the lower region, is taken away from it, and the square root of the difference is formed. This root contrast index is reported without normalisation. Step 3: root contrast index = 21.7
